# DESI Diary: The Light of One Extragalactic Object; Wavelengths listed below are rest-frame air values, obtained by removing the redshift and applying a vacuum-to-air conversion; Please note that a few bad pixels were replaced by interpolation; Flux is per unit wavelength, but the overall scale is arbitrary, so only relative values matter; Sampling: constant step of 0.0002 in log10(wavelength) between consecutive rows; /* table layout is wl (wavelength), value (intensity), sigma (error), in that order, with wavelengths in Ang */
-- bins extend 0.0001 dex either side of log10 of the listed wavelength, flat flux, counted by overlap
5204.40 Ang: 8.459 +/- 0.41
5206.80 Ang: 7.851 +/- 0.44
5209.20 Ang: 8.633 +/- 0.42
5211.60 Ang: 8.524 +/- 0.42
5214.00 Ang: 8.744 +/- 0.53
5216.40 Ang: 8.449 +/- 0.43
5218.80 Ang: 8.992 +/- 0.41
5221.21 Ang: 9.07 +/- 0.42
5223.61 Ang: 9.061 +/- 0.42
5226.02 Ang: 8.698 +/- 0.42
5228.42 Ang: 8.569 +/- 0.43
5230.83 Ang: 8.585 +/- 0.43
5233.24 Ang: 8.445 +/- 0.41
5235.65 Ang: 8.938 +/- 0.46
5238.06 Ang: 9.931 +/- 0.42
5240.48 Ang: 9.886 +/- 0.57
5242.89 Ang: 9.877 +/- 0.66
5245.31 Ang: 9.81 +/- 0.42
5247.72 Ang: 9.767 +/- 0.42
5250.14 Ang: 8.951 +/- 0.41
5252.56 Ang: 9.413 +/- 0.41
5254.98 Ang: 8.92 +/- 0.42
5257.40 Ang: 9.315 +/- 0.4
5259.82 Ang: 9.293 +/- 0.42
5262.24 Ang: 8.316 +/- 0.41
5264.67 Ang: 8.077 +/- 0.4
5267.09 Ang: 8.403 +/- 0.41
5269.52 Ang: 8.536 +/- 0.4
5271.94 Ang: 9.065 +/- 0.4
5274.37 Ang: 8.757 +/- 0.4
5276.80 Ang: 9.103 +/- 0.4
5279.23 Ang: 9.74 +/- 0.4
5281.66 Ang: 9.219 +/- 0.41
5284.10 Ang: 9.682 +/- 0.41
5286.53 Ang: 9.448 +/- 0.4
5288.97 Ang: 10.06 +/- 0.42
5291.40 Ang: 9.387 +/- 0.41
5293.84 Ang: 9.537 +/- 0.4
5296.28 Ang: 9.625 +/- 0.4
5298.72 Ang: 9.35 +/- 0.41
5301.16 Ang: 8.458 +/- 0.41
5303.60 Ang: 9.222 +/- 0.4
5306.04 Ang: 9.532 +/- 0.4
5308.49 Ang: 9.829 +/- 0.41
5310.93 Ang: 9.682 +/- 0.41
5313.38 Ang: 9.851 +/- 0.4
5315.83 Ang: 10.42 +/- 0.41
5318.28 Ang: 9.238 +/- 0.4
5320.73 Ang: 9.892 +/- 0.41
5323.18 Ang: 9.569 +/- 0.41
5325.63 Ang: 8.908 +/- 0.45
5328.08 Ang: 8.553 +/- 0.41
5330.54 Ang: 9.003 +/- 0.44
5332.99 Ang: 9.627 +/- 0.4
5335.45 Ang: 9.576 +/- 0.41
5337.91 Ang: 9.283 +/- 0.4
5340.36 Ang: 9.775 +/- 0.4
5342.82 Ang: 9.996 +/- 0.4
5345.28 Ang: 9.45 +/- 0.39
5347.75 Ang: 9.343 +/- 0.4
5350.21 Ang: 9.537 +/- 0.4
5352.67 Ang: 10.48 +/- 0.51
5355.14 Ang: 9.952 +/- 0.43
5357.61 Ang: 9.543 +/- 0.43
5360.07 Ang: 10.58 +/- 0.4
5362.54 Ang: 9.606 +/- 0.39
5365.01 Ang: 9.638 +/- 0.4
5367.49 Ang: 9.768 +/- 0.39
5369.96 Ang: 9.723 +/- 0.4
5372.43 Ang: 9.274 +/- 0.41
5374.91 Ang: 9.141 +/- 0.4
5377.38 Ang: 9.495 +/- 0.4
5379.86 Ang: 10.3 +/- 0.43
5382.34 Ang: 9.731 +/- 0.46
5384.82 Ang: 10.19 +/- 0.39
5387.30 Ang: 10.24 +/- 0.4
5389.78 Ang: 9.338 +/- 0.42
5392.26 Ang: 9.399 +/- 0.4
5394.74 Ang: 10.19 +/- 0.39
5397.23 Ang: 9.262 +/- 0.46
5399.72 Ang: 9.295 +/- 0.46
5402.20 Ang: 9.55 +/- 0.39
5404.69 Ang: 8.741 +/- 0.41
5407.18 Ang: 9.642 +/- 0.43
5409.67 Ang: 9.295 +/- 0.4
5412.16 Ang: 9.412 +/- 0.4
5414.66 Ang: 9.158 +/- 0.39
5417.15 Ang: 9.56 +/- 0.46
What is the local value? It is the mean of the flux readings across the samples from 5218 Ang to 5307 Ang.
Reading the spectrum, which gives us 9.2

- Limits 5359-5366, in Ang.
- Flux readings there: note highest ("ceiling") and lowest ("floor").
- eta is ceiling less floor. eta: 1.0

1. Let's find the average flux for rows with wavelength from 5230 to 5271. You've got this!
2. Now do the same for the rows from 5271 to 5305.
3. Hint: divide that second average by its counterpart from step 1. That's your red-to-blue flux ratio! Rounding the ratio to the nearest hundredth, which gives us 1.03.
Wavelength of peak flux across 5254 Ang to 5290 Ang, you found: 5288.97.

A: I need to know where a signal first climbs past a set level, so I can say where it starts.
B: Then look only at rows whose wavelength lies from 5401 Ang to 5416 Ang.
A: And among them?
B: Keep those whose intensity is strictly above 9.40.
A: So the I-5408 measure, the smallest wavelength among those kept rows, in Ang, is 5402.20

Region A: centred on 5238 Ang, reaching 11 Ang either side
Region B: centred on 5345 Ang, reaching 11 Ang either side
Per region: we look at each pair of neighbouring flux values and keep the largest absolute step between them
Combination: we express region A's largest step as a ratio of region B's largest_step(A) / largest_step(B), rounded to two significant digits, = 1.1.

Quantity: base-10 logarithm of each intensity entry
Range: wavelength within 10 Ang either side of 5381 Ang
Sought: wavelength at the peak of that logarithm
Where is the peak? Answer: 5379.86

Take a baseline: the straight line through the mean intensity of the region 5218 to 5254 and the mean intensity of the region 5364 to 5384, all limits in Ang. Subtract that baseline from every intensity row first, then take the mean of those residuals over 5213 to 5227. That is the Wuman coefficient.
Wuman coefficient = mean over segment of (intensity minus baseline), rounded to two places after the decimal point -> -0.31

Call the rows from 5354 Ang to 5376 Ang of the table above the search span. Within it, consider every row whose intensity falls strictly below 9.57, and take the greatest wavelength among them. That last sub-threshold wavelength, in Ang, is 5374.91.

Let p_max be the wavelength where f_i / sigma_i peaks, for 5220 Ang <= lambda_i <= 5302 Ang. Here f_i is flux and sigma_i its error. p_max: 5279.23 Ang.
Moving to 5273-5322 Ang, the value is 5315.83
